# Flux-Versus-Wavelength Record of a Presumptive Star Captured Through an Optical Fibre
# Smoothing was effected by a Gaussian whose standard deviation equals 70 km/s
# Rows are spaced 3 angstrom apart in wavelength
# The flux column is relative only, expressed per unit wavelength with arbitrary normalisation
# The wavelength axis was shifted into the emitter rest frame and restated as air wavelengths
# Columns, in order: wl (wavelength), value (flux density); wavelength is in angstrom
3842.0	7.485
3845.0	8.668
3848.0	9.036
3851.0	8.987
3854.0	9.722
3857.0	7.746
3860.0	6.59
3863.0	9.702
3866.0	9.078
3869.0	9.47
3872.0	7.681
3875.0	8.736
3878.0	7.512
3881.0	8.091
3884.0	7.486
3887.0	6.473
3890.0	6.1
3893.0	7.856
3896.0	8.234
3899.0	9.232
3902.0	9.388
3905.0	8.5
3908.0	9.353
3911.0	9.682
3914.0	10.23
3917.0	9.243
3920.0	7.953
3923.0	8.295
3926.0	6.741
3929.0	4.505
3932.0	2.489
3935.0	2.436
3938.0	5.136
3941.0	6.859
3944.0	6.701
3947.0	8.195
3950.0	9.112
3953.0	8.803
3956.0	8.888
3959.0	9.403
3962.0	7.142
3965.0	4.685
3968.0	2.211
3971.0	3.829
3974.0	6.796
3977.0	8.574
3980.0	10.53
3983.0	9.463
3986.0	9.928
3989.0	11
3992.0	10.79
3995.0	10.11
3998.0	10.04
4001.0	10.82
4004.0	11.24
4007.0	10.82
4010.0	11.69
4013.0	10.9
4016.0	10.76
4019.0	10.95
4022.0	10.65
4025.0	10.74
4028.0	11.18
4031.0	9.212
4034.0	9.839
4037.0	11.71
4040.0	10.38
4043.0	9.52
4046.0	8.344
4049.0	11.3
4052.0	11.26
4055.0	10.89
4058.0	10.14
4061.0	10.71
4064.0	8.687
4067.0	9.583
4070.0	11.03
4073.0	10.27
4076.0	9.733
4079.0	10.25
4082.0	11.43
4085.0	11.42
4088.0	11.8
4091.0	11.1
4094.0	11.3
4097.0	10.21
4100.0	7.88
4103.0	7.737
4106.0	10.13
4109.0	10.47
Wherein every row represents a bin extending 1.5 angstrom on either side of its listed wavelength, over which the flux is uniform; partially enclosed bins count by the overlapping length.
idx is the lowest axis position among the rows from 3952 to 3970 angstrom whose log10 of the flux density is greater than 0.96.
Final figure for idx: 3959.0 angstrom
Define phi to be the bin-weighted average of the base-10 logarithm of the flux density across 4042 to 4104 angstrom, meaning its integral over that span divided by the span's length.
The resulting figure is 1.01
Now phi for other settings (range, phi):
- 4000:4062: 1.02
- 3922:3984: 0.78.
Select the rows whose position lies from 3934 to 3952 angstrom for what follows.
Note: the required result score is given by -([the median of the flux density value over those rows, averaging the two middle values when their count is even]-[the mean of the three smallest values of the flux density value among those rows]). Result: -2.02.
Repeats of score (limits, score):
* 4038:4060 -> -1.05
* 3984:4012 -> -0.79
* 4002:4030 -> -0.18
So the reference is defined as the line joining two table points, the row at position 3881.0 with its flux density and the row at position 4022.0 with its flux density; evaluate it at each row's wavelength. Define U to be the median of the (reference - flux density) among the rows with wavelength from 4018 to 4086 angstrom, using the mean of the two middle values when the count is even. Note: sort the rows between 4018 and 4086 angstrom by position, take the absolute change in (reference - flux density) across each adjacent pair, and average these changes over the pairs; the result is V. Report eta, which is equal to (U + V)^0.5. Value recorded 1.24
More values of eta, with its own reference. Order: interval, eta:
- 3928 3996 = 1.60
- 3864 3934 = 1.05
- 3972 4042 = 0.76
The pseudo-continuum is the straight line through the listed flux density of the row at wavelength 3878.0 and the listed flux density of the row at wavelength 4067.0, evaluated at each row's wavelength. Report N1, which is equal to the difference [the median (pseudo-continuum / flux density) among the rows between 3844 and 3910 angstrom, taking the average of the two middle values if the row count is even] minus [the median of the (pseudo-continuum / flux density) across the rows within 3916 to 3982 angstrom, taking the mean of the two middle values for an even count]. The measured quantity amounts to -0.30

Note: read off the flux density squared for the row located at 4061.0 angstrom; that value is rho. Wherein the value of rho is 115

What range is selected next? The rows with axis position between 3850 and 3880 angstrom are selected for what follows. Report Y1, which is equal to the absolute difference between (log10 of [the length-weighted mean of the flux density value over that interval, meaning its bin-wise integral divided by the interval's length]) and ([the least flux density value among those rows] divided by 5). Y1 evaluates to 0.39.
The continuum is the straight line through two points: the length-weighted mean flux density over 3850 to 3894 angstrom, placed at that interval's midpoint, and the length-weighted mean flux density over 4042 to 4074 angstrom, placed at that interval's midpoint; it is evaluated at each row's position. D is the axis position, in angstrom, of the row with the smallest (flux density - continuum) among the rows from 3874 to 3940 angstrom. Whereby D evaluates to 3935.0 angstrom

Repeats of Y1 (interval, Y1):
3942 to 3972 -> 0.40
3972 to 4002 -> 0.37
